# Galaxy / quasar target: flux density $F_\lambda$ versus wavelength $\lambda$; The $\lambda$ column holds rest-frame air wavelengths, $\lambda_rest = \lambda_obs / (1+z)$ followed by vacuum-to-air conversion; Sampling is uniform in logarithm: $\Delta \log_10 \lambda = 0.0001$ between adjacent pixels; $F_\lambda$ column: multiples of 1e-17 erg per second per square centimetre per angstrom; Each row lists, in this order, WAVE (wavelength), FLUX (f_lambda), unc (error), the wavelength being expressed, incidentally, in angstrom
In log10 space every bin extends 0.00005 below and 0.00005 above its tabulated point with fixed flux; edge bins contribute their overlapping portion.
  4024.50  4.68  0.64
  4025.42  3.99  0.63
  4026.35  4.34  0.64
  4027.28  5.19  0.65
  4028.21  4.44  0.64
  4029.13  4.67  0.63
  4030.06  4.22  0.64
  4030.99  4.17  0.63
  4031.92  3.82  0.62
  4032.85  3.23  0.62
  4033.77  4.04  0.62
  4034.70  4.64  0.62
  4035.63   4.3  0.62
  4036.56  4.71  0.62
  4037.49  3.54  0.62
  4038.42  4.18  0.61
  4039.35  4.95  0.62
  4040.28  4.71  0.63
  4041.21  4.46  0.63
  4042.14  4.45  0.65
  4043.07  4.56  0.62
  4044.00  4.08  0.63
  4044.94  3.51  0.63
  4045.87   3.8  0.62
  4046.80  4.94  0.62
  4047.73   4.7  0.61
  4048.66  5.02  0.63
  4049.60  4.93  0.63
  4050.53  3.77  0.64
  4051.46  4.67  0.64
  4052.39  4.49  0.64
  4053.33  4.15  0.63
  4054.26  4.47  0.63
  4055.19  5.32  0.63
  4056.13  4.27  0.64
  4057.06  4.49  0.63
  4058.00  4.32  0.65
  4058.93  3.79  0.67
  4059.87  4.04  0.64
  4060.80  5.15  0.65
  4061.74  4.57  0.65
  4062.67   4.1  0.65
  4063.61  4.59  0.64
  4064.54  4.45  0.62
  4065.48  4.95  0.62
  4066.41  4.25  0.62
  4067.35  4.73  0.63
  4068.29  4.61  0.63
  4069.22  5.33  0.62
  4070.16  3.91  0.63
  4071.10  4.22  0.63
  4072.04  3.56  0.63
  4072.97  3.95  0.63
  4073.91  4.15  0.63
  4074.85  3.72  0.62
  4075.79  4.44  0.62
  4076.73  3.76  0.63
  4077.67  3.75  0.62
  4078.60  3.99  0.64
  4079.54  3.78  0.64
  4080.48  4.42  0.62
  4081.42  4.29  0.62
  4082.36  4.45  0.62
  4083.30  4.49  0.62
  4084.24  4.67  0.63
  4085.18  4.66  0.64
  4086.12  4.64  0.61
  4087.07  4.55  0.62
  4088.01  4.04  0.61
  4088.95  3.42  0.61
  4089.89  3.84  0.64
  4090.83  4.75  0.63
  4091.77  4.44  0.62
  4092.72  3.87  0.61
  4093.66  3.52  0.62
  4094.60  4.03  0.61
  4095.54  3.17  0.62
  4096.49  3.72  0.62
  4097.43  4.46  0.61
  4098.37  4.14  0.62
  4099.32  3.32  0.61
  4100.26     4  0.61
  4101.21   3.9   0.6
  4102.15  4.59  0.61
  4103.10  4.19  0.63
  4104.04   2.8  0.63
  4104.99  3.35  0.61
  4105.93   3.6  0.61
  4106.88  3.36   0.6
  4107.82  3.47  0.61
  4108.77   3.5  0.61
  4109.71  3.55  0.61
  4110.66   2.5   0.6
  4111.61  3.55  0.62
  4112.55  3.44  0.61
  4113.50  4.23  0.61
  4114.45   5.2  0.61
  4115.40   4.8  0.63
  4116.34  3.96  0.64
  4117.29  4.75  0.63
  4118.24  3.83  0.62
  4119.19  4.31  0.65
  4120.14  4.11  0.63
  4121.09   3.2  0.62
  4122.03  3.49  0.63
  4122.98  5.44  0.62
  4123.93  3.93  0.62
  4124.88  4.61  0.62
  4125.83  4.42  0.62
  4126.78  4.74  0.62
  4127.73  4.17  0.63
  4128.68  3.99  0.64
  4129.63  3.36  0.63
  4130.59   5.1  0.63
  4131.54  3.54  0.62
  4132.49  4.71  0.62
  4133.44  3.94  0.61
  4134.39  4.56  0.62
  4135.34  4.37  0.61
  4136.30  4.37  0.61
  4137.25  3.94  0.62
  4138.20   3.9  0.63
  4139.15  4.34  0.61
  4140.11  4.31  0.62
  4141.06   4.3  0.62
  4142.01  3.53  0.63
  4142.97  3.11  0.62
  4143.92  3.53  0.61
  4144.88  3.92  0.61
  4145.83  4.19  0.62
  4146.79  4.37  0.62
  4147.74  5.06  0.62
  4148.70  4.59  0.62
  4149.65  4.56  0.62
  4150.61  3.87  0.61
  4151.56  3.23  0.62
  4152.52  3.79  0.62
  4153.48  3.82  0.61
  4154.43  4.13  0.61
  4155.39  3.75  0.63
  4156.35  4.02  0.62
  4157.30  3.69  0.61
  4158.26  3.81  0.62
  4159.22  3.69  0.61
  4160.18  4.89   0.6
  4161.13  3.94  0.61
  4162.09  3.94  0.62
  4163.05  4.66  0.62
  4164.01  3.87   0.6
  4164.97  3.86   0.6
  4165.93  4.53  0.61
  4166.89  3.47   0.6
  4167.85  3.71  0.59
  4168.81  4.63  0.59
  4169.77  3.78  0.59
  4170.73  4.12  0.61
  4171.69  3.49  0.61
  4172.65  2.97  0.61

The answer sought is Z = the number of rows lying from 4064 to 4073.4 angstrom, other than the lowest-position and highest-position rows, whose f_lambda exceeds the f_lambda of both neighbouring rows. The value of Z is 4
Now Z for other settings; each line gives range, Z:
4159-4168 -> 3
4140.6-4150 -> 1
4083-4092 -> 2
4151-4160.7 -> 3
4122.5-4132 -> 3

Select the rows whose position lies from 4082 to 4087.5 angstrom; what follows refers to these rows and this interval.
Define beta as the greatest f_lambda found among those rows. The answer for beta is 4.67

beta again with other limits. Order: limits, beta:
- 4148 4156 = 4.59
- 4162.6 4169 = 4.66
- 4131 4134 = 4.71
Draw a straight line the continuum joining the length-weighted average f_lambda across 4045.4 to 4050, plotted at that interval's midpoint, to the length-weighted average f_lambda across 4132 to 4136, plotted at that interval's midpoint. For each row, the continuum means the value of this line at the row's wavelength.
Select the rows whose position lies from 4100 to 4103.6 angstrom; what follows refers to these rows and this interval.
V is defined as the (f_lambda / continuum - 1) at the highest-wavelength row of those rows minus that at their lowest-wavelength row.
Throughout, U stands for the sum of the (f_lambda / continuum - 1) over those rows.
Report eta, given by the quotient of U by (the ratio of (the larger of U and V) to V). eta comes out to -0.29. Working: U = -0.3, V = 0.04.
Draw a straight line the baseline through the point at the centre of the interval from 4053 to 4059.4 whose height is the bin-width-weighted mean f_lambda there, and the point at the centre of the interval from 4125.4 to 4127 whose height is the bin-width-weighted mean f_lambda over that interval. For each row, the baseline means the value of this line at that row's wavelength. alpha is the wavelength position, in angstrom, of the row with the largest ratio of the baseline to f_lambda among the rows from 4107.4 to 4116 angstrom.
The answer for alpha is 4110.66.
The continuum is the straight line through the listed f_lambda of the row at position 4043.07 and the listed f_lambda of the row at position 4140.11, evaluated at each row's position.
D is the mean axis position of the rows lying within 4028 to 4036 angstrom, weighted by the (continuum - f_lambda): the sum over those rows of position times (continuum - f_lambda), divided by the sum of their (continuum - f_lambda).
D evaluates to 4032.4 angstrom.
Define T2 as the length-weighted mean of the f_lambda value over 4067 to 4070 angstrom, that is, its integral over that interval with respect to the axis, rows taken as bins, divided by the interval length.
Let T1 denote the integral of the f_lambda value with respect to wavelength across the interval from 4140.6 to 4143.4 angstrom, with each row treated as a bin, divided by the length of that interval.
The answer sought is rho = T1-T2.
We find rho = -1.1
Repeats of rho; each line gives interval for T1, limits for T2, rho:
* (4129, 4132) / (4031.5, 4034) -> 0.3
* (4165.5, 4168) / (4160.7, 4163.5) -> -0.3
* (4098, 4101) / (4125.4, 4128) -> -0.7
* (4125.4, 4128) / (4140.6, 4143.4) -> 0.8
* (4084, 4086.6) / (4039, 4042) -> 0.0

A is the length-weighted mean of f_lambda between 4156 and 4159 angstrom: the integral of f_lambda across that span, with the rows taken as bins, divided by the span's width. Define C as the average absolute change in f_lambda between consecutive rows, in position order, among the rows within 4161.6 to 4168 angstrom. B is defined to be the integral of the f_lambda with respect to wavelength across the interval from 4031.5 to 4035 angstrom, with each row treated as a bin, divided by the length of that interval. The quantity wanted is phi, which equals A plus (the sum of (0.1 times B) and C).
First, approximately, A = 3.8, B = 3.91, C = 0.58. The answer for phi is 4.79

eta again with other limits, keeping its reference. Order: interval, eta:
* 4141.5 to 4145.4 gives -0.77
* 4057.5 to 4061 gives -0.27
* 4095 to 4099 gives -0.57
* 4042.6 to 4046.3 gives -0.59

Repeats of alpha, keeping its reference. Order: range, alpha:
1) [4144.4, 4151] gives 4150.61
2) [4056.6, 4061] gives 4058.93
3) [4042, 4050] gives 4044.94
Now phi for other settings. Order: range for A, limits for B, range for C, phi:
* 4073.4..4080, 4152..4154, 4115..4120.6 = 4.97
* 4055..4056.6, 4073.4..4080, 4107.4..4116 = 5.65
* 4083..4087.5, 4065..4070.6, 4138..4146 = 5.41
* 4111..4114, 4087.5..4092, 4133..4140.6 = 4.35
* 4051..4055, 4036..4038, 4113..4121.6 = 5.61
